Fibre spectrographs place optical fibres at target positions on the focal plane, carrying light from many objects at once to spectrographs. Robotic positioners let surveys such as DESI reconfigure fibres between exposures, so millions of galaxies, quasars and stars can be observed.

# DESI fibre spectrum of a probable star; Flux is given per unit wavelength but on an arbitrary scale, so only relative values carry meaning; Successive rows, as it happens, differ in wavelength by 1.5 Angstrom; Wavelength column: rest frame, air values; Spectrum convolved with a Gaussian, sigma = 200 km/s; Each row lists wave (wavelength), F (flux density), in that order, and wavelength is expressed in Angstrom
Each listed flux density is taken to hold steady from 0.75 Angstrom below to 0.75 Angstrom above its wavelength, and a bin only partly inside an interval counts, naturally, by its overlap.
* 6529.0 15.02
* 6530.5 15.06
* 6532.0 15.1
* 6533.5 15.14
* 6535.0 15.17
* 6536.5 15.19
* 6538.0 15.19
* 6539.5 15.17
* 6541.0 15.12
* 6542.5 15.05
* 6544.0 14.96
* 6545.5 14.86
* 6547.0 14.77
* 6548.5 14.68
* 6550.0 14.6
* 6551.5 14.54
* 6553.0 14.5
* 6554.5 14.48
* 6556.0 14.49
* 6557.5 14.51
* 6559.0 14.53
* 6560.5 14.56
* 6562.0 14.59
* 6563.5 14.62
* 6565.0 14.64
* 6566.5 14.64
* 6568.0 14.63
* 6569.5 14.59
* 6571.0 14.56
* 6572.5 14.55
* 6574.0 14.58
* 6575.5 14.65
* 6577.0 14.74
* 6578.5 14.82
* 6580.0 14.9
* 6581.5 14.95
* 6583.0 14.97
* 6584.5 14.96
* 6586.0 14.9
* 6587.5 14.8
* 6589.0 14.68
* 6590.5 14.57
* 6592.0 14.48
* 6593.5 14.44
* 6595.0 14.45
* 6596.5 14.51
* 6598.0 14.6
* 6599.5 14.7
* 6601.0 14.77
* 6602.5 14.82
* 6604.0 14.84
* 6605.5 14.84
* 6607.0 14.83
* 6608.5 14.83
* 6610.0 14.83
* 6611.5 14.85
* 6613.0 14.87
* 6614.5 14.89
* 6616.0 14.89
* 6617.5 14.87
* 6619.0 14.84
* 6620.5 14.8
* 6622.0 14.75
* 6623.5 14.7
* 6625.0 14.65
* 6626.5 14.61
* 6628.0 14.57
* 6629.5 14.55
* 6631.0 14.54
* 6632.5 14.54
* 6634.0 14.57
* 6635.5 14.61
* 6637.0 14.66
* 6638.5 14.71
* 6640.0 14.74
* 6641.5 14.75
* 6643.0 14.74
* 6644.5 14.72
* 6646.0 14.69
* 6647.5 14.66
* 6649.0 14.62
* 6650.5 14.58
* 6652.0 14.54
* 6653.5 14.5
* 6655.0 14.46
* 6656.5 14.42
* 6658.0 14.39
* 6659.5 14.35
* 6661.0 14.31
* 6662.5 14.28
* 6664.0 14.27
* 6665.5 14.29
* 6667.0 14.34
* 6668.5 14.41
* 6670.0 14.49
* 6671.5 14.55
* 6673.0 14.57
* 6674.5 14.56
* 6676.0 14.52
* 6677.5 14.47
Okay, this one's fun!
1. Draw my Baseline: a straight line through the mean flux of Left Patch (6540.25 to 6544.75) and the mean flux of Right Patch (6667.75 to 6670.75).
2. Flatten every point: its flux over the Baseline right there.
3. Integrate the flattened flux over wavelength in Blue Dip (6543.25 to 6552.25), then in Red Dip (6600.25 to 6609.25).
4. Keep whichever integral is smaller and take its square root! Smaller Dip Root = 2.97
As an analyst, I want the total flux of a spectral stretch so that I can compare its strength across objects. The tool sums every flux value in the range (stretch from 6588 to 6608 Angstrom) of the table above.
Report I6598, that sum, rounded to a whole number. 191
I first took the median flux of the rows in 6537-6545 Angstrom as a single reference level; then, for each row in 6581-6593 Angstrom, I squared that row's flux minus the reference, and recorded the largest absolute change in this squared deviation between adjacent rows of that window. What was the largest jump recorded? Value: 0.109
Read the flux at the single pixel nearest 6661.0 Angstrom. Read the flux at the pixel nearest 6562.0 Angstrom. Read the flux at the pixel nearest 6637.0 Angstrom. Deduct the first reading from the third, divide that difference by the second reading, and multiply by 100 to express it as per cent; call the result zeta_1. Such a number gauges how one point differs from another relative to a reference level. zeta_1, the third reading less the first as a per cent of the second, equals 2.4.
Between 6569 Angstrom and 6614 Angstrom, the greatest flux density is 14.97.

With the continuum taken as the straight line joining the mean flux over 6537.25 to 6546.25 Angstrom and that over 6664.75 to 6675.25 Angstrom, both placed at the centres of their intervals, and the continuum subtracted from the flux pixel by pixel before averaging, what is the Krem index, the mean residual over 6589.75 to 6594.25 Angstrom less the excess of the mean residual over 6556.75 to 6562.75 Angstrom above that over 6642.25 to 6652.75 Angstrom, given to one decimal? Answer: 0.2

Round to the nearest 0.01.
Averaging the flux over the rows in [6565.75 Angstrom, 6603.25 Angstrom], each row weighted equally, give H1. 14.69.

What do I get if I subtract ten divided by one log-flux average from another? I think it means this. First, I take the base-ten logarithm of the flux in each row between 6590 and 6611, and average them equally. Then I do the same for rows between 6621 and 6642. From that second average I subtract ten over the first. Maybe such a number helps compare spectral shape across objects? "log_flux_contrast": -7.41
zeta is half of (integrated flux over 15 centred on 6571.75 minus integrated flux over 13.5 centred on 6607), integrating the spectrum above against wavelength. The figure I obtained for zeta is 10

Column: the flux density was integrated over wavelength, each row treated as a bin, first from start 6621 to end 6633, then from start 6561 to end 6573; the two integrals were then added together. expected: 351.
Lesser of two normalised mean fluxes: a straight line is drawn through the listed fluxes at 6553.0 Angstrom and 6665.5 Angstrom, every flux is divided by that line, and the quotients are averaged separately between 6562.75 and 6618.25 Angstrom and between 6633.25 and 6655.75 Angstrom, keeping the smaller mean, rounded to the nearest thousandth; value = 1.021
